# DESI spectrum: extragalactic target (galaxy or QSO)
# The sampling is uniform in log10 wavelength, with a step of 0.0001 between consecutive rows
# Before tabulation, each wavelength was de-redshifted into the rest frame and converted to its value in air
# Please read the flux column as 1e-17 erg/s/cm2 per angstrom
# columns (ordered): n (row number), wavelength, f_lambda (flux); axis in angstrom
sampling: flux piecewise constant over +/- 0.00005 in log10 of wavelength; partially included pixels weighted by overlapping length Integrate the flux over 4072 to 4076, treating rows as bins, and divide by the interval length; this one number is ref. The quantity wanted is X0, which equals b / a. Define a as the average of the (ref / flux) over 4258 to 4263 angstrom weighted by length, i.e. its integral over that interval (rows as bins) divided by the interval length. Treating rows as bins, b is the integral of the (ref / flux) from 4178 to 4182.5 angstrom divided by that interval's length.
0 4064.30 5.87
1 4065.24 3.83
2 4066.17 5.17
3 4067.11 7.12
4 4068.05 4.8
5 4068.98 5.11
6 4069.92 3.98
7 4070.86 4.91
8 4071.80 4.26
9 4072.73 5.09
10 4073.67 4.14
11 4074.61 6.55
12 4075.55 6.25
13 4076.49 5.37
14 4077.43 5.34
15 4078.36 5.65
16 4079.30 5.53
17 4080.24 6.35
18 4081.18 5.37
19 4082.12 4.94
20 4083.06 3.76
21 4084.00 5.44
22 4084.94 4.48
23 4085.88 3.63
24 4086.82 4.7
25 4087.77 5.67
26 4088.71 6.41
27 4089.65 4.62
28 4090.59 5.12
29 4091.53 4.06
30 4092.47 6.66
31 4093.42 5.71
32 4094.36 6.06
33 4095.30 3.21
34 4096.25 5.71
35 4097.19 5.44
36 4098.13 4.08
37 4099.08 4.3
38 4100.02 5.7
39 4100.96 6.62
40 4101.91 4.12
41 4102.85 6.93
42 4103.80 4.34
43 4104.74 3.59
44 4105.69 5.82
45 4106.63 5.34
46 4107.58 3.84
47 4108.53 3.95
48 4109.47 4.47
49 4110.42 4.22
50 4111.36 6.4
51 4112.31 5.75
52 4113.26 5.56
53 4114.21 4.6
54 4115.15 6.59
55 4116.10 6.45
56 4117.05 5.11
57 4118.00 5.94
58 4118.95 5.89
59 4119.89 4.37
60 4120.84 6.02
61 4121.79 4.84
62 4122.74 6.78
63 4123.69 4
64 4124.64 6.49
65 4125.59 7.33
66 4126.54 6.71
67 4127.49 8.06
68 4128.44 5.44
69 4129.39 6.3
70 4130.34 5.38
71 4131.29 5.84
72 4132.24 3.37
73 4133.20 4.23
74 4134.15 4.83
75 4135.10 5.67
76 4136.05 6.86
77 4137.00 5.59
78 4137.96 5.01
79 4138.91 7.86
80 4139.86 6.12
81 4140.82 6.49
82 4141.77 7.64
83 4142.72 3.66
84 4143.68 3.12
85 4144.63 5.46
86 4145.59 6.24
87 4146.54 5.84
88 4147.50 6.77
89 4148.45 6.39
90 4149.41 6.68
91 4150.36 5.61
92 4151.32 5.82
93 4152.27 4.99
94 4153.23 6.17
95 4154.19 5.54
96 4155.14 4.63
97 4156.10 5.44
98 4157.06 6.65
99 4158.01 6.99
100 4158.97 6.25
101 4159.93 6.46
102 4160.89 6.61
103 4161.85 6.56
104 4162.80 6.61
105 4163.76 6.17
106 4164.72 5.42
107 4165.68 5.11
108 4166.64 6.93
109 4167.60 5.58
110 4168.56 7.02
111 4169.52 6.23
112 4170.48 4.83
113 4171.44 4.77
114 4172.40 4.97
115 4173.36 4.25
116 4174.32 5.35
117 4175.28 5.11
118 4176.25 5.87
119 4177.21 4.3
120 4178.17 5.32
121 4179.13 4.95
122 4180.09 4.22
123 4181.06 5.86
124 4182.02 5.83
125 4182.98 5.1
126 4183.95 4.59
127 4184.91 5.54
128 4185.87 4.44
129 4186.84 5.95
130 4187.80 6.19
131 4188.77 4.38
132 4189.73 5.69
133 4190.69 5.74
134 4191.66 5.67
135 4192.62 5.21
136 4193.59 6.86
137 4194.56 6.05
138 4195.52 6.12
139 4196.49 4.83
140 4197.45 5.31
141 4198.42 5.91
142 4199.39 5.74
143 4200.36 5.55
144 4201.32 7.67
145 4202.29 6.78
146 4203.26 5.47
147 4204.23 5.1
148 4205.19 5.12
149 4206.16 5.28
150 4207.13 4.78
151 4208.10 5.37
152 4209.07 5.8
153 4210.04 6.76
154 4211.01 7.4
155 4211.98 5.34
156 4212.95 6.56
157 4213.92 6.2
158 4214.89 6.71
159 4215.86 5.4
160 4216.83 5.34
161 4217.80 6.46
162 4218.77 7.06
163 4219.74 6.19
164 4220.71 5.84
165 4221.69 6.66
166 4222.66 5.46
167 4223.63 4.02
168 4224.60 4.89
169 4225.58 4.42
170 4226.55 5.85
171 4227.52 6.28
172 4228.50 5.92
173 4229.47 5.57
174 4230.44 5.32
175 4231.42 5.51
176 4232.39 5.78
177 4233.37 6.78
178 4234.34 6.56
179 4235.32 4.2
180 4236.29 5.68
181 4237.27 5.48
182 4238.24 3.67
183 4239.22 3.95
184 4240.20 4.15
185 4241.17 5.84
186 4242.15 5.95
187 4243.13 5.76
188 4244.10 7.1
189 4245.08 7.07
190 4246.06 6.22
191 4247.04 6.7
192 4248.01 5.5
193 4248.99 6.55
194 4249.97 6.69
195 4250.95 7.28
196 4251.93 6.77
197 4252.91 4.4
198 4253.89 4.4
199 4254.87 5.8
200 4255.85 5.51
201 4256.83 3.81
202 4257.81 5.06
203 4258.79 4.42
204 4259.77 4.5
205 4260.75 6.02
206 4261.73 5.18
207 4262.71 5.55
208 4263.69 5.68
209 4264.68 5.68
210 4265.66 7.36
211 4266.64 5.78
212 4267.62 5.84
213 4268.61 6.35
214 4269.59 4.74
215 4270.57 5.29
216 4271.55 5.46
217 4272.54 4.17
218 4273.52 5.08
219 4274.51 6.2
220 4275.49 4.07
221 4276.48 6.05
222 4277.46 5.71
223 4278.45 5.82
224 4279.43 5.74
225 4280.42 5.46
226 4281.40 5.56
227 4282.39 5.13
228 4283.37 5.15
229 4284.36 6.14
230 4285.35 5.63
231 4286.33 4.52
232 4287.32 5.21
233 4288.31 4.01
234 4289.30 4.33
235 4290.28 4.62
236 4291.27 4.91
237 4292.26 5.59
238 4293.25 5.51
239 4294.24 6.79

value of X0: 0.98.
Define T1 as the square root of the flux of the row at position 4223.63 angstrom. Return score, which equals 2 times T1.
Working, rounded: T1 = 2.0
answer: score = 4.0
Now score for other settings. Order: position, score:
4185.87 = 4.2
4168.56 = 5.3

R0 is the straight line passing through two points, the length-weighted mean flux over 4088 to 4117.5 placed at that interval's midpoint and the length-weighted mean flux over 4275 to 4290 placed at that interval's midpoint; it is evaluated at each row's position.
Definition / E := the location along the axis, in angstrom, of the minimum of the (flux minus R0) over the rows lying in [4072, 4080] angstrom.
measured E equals 4073.67 angstrom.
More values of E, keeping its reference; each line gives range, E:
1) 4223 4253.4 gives 4238.24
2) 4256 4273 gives 4256.83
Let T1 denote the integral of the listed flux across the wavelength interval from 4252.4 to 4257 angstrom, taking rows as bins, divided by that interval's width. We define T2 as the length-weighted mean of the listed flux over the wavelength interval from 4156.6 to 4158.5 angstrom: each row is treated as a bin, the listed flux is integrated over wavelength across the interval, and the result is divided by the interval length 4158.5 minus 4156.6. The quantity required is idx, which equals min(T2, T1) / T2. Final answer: 0.71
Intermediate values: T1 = 4.86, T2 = 6.8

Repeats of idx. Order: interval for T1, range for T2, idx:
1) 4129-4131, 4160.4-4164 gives 0.89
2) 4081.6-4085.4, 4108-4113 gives 0.94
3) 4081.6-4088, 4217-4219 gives 0.71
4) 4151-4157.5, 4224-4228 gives 1.00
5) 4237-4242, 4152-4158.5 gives 0.81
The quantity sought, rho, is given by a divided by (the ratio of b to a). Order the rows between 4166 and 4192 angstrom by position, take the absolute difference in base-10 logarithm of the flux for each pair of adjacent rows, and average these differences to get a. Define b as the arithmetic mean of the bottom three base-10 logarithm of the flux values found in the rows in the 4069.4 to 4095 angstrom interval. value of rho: 0.0083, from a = 0.069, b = 0.578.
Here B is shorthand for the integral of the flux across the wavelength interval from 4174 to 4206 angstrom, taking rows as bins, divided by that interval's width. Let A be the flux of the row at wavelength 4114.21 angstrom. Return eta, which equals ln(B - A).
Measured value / -0.1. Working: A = 4.6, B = 5.5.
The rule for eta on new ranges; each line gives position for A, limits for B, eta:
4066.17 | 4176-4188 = -3.2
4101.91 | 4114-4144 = 0.5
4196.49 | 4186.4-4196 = 0.0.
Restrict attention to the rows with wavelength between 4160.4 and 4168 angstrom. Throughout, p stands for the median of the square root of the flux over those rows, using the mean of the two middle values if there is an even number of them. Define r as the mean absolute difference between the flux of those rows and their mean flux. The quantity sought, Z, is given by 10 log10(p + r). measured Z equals 4.9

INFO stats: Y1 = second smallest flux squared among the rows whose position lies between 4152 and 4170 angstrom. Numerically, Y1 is 25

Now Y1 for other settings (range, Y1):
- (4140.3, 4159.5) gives 13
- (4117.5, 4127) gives 19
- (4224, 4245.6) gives 16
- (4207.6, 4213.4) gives 29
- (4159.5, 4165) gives 38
